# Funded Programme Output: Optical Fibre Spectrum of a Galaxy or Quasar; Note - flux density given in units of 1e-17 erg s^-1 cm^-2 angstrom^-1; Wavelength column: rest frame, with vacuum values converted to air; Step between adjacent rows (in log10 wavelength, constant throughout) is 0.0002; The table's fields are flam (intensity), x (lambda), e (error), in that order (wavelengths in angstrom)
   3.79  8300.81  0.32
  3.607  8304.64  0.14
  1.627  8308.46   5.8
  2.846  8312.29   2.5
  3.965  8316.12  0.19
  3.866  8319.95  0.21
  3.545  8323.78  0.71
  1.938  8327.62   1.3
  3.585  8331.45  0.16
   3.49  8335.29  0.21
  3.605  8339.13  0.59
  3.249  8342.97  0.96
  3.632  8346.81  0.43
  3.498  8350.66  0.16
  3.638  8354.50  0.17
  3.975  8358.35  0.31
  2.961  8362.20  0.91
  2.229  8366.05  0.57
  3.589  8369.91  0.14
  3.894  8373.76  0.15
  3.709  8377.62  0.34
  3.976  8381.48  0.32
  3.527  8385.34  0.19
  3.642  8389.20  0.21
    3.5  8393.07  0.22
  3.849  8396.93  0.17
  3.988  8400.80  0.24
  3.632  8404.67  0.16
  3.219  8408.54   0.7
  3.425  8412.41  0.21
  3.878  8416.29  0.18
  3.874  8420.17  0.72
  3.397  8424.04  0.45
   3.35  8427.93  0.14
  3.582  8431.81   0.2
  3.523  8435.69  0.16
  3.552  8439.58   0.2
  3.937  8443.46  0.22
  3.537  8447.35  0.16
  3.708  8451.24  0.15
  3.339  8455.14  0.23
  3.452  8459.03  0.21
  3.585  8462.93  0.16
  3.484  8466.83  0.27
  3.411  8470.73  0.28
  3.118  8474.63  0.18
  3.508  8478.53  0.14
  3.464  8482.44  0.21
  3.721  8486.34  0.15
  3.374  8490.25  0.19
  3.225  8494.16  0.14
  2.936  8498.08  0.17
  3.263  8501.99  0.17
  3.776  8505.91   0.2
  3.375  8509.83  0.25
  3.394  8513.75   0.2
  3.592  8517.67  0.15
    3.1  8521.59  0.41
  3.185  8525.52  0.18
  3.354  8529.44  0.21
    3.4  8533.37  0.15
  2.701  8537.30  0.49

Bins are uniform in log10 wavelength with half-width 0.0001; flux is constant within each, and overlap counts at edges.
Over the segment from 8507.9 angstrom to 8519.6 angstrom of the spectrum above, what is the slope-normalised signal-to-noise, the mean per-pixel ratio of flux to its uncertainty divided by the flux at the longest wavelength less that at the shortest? 84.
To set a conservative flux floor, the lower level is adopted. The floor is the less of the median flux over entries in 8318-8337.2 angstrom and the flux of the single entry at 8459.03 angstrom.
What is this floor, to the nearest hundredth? 3.45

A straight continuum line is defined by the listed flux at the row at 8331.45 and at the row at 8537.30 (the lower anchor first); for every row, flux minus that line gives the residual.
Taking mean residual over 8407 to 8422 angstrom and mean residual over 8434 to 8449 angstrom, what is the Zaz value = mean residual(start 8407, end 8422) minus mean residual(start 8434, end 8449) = -0.15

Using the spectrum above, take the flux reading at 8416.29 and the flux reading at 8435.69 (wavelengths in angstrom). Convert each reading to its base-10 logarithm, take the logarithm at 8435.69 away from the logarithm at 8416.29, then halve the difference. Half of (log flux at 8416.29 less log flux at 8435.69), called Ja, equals 0.02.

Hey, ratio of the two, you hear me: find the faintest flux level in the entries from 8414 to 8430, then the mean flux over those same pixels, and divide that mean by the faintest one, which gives 1.08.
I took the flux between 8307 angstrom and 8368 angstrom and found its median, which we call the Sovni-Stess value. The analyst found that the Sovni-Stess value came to 3.52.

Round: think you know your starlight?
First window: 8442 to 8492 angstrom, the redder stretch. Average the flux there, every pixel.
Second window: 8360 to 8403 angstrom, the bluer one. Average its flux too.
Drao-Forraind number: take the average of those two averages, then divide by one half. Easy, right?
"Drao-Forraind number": 7.04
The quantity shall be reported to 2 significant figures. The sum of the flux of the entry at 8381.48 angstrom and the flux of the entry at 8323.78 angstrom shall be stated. 7.5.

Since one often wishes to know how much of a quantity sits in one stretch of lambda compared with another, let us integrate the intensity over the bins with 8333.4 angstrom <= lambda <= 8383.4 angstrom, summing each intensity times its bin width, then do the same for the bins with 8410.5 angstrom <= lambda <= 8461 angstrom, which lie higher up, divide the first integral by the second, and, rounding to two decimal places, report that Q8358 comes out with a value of 0.97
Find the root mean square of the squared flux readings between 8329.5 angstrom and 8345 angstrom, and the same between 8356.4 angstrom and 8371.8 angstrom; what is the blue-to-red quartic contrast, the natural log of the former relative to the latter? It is 0.07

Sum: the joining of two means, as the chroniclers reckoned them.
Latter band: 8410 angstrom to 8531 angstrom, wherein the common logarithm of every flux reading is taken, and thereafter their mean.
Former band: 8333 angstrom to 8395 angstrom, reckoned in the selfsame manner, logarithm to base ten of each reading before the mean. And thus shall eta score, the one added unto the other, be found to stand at 1.080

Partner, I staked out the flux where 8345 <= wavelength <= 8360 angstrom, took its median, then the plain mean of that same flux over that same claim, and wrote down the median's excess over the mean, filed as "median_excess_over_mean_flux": -0.05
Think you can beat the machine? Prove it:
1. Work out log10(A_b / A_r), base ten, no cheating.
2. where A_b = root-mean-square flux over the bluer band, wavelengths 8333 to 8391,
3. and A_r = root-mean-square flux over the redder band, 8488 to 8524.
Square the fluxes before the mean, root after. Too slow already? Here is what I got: 0.024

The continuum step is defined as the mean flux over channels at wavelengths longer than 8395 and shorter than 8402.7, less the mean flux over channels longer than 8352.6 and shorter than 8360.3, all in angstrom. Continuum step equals 0.11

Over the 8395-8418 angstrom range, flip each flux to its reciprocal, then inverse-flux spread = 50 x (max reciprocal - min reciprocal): 3.0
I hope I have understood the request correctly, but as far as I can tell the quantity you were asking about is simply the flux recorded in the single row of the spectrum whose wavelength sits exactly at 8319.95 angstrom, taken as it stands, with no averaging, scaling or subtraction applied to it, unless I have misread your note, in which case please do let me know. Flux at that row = 3.866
